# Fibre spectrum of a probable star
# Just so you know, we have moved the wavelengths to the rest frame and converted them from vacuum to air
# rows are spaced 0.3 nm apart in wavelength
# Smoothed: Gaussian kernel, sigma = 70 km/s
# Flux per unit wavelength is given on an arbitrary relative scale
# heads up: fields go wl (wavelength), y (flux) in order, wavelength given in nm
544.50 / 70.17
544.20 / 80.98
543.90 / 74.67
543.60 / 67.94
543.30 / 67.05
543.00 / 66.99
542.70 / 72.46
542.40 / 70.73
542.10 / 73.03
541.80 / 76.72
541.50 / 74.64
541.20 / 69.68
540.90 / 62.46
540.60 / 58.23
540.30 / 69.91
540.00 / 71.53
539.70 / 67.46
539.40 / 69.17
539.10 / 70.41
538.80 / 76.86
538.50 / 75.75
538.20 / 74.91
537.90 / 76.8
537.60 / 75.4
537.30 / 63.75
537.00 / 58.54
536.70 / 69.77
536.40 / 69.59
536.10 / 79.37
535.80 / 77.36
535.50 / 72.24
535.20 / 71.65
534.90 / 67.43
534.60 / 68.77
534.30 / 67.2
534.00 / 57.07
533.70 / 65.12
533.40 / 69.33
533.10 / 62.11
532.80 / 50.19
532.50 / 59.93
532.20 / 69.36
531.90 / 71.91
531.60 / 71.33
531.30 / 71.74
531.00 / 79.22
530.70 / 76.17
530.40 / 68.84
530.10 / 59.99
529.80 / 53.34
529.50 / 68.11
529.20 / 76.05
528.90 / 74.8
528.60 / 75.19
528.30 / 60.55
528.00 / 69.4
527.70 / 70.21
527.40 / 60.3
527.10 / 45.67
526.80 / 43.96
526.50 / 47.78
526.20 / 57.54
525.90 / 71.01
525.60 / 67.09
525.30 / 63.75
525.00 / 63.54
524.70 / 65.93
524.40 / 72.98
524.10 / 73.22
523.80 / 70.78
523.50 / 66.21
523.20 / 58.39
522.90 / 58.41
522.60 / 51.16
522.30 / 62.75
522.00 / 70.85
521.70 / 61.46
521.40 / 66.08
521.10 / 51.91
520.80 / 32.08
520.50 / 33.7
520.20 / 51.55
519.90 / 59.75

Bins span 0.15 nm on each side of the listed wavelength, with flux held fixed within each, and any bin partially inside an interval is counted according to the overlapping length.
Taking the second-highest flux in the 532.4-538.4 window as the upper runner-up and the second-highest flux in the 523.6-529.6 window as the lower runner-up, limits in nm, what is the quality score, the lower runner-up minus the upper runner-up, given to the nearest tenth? -2.2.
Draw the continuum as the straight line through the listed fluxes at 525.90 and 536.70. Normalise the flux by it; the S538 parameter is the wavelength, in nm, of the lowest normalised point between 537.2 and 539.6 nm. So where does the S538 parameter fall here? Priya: 537.30 nm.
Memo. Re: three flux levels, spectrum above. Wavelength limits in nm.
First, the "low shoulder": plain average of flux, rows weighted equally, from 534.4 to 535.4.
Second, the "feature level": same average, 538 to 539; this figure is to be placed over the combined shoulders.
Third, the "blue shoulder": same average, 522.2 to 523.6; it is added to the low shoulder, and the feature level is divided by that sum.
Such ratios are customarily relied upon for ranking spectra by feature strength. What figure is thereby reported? 0.59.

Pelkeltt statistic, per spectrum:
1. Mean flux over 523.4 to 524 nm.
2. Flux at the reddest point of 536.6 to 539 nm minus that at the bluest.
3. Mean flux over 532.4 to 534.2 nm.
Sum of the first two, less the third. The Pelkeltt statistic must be 15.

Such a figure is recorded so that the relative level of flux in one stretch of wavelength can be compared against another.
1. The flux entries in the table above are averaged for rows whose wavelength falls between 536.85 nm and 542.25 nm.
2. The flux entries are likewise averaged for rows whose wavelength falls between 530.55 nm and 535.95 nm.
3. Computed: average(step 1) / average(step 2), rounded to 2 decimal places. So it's 1.03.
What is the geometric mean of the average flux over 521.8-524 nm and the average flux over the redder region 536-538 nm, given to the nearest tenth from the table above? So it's 66.4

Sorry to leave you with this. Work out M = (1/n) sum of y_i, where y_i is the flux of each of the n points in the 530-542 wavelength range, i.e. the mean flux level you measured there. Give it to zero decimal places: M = 69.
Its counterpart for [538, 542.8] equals 71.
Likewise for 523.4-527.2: 62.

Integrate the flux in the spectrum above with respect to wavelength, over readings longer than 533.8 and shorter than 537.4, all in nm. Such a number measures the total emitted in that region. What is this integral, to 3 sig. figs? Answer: 247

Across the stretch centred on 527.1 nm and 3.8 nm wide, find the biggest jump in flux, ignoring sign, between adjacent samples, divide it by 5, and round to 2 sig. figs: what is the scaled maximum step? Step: 2.9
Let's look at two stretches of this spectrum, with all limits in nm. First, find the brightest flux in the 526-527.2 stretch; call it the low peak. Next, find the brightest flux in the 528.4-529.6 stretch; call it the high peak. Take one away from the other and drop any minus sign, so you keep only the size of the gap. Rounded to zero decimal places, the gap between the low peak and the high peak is 19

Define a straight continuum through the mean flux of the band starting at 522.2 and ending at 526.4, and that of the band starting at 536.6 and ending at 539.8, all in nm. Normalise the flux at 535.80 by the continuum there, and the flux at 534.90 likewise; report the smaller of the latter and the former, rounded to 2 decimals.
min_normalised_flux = 0.97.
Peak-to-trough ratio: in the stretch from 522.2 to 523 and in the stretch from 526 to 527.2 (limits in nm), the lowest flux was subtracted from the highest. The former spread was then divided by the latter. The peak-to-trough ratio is 0.9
